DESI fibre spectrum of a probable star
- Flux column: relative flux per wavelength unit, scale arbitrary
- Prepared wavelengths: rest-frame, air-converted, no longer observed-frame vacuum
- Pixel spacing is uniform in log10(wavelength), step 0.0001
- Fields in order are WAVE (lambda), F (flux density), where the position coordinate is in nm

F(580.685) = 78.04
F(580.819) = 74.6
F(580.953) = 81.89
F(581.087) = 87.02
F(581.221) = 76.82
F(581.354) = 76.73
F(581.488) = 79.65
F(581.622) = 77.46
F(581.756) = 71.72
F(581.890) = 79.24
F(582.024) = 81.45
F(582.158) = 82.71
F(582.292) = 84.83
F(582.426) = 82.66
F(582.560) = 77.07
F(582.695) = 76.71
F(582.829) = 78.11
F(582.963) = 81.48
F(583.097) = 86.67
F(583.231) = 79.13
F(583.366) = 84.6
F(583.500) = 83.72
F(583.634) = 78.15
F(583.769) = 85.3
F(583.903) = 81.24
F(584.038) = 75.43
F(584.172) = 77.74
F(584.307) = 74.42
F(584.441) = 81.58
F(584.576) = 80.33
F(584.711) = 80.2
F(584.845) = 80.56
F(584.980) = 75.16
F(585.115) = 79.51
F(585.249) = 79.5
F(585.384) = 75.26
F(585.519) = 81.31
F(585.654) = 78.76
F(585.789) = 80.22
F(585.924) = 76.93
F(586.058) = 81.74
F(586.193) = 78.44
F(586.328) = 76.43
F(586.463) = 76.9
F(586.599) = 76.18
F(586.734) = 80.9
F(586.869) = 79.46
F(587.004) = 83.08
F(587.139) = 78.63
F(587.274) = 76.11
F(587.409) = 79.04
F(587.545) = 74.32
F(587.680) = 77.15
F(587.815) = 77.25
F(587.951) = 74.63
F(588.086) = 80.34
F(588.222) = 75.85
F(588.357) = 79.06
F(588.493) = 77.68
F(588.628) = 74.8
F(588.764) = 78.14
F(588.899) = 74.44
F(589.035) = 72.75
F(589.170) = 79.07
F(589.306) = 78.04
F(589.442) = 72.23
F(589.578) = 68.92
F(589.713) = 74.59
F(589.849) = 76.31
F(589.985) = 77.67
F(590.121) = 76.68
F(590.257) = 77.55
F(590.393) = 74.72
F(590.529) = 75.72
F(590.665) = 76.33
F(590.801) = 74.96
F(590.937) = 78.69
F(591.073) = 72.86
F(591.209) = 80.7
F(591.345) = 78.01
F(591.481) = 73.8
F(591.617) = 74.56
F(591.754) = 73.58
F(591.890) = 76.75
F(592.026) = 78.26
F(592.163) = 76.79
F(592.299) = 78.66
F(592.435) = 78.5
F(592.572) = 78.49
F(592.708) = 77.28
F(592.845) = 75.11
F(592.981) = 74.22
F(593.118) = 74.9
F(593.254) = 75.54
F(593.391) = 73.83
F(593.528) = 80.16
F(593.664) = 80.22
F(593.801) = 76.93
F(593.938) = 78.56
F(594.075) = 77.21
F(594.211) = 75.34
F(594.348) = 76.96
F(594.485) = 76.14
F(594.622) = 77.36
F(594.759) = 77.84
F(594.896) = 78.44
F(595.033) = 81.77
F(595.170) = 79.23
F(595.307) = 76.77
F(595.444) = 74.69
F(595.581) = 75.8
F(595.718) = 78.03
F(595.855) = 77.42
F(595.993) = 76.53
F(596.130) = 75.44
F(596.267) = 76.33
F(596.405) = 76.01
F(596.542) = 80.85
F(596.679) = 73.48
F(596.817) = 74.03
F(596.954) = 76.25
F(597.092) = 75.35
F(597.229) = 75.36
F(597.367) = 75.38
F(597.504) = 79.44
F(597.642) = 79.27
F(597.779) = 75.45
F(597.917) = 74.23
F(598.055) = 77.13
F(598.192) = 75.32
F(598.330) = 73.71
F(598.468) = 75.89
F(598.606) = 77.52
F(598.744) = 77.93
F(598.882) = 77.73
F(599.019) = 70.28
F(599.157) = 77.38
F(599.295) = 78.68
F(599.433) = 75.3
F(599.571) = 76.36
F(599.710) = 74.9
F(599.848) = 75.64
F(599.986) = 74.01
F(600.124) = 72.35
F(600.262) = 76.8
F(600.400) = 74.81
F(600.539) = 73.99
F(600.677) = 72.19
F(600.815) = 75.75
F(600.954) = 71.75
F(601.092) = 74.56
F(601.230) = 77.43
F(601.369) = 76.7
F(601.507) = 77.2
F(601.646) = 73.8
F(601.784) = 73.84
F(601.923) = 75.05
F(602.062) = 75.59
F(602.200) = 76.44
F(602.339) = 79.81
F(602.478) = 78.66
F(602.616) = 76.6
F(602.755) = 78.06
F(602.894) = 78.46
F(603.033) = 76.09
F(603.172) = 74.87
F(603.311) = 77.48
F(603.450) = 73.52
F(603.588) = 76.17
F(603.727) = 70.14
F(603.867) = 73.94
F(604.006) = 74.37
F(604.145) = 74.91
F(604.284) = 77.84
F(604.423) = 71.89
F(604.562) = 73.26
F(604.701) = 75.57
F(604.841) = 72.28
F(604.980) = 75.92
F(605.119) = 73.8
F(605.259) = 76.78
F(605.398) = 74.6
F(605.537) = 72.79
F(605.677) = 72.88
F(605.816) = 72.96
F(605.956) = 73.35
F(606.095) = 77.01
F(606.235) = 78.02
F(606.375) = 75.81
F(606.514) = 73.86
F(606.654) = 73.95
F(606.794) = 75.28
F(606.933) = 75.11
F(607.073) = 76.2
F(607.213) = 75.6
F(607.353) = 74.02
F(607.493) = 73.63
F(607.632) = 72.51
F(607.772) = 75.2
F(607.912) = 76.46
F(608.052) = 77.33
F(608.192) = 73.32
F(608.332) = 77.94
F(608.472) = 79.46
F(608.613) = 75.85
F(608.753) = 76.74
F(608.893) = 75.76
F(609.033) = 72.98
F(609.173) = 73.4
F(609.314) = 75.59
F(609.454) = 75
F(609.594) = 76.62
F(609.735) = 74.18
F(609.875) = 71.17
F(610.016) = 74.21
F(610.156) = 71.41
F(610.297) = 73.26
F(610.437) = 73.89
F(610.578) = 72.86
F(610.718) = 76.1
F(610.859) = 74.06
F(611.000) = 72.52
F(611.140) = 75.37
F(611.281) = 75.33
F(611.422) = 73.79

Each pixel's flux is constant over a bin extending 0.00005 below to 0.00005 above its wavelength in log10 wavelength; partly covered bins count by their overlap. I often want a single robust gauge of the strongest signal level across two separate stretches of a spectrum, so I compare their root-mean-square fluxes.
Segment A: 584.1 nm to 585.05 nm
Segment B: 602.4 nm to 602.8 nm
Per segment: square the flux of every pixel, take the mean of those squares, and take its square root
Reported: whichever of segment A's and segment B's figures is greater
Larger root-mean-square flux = 78.6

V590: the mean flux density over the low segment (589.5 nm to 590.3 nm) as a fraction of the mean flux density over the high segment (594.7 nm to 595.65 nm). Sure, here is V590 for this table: 0.97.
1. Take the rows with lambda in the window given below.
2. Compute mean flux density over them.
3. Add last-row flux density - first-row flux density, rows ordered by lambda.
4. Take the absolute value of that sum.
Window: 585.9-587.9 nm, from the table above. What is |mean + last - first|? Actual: 78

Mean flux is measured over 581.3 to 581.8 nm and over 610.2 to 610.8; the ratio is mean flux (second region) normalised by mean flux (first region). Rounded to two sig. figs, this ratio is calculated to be 0.97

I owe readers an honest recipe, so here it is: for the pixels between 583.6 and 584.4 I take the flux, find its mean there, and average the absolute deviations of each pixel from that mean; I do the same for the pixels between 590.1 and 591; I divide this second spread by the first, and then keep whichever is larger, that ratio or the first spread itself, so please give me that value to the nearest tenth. 3.0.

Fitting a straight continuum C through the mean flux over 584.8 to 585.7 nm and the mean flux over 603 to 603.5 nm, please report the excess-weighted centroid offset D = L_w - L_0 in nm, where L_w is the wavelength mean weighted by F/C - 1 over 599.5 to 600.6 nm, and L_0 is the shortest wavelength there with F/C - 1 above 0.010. -0.11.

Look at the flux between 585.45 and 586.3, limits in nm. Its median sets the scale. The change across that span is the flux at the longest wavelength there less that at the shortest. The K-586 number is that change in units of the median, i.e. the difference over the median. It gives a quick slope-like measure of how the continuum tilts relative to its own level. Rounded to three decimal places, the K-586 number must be -0.036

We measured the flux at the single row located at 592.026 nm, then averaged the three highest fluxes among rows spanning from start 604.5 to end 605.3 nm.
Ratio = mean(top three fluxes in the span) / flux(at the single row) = 0.972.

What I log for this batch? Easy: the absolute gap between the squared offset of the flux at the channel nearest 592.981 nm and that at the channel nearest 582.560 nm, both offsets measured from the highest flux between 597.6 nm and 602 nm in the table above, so 21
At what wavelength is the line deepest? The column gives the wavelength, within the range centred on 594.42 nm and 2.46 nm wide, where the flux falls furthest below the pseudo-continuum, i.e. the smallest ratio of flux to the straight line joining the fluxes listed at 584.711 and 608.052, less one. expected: 593.391 nm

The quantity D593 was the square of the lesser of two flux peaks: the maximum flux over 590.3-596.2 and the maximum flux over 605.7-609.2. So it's 6314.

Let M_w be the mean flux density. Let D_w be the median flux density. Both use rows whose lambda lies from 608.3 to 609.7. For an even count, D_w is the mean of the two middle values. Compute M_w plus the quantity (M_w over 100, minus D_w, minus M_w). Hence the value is -75.0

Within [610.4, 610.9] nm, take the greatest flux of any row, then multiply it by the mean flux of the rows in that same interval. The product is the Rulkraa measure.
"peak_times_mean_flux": 5649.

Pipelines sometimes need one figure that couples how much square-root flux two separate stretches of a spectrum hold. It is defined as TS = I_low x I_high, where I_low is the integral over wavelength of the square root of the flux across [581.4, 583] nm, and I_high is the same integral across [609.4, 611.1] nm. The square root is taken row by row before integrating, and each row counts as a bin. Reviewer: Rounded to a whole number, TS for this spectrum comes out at 208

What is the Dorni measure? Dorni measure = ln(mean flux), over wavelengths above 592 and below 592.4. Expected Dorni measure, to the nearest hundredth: 4.36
